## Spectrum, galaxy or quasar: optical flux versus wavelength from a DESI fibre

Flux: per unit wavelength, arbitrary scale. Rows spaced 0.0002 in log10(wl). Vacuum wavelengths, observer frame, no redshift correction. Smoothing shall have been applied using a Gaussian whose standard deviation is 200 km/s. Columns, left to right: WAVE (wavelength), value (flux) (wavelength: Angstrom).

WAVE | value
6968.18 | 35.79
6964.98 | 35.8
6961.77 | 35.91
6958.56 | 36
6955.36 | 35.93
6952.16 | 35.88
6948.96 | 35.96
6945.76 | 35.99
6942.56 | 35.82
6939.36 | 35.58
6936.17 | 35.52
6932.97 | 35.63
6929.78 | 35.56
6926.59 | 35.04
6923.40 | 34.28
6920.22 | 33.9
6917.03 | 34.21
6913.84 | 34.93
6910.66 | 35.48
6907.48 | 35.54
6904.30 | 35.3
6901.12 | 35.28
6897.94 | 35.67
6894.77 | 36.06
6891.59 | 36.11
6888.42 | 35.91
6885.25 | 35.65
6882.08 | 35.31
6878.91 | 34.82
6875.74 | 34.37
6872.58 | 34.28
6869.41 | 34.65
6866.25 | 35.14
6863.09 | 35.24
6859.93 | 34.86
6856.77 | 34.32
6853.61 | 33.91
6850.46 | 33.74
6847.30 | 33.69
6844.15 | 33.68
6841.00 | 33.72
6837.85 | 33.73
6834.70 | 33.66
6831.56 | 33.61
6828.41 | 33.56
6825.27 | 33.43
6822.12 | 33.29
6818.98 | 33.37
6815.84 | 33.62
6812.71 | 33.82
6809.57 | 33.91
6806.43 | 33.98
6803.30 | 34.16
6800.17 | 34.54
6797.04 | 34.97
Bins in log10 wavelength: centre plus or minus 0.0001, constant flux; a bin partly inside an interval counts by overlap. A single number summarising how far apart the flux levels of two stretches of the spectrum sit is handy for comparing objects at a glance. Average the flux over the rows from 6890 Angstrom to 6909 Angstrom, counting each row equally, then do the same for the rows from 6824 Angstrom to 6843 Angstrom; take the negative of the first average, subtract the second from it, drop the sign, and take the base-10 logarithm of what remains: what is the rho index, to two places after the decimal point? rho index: 1.84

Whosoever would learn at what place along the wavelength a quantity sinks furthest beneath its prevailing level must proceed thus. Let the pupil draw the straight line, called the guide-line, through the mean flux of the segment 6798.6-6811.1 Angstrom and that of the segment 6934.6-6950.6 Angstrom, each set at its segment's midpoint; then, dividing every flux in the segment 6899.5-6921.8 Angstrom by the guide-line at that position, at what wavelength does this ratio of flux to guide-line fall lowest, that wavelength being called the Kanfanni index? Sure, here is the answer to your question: 6920.22 Angstrom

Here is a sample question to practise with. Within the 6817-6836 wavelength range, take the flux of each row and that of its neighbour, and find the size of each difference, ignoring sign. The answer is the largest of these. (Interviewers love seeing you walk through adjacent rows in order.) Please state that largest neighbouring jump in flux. 0.14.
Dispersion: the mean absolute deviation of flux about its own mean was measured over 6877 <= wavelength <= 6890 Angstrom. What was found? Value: 0.36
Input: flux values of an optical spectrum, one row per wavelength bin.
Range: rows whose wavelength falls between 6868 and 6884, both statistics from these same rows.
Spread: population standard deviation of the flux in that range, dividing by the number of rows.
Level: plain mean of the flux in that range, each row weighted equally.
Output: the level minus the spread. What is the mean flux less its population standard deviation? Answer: 34.3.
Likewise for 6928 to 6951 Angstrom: 35.5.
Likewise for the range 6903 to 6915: 35.1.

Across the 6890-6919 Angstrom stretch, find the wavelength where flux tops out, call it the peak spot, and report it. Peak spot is 6891.59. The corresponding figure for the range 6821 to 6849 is 6837.85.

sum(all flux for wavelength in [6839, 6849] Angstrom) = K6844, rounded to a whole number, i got 101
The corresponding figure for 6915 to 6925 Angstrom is 102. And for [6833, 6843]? 101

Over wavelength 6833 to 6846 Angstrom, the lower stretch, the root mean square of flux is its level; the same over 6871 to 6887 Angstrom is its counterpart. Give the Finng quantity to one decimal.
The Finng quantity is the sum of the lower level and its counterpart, 68.6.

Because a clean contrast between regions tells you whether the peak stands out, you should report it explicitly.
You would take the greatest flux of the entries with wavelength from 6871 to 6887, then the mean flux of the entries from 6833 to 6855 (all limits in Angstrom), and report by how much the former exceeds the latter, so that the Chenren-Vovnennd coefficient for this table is 1.9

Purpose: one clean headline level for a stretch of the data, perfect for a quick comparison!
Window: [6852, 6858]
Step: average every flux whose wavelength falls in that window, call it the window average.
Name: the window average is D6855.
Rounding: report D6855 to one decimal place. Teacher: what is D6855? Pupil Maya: 34.1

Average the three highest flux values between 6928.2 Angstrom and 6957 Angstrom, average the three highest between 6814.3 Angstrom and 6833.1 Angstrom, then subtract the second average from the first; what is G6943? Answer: 2.4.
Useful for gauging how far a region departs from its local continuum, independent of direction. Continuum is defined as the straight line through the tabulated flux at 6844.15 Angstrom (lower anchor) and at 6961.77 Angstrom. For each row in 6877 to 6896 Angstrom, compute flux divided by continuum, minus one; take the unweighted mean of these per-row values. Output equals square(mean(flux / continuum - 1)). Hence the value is 0.0011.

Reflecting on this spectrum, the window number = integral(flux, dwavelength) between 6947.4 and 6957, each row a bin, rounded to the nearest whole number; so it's 345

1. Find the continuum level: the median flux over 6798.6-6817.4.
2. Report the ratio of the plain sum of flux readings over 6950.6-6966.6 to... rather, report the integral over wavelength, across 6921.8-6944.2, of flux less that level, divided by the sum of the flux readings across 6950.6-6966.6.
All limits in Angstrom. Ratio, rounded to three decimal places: 0.175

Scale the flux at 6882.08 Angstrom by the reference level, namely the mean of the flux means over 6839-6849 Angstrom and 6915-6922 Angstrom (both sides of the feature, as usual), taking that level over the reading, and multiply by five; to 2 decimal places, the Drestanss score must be 4.80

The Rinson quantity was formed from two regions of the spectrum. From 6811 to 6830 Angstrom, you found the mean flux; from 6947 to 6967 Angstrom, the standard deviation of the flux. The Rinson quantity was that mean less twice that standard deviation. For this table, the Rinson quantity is 33.4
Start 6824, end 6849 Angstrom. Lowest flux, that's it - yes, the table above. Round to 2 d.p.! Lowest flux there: 33.43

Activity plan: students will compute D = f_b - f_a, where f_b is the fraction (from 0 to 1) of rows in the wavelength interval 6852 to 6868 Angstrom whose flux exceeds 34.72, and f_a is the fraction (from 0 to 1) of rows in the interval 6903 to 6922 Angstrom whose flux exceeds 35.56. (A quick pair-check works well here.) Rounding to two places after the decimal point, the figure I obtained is 0.60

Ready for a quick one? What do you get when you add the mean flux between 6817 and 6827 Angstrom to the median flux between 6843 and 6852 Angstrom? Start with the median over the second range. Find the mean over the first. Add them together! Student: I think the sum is 67.1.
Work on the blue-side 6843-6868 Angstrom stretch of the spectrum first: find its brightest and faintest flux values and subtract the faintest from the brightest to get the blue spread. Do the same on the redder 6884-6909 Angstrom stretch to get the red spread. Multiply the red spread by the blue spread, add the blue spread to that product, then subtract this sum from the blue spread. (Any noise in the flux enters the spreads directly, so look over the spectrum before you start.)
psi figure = -1.3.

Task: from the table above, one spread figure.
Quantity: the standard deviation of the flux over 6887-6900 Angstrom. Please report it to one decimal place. 0.2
